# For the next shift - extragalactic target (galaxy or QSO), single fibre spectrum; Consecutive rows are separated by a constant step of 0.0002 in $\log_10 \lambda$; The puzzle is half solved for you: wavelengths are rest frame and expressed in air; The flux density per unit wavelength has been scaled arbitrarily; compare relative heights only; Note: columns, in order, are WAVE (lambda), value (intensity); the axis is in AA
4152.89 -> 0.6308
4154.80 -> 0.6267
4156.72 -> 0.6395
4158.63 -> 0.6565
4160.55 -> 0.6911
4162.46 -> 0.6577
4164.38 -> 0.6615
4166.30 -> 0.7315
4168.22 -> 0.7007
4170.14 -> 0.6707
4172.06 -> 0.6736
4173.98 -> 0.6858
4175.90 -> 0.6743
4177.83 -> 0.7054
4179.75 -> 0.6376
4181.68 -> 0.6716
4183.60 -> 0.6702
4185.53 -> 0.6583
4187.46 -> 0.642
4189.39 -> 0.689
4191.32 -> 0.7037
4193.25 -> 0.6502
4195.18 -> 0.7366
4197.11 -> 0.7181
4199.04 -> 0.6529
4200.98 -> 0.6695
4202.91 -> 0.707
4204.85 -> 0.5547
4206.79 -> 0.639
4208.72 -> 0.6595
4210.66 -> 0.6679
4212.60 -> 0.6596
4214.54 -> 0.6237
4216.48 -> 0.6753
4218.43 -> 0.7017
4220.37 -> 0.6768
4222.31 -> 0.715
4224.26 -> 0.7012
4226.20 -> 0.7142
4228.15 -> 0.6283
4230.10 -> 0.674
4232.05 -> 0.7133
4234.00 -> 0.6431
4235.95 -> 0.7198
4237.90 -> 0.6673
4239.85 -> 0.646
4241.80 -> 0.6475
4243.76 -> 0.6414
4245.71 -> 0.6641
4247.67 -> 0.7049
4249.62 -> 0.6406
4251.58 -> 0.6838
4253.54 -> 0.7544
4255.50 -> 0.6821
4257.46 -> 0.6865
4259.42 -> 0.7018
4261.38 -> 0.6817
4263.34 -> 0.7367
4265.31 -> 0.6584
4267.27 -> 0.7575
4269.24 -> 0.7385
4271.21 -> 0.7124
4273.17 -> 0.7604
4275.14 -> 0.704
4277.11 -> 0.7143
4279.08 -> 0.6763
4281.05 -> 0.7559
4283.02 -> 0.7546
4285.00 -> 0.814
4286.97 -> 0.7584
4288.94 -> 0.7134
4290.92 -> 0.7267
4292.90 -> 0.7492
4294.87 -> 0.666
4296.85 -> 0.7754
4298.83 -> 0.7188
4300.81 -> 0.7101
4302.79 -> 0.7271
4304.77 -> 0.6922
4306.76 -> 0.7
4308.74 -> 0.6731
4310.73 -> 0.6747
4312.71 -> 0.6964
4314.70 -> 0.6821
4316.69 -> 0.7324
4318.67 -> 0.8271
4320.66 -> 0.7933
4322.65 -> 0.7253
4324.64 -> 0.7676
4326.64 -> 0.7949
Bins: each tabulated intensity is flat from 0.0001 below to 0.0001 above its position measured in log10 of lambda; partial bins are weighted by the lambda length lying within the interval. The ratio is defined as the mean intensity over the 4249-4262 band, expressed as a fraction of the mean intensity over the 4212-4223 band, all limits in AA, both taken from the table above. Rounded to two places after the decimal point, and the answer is 1.02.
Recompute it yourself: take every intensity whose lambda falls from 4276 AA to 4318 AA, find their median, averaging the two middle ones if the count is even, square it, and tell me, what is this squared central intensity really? 0.51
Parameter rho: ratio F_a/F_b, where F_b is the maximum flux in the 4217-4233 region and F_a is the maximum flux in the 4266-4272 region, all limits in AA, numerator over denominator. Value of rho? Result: 1.06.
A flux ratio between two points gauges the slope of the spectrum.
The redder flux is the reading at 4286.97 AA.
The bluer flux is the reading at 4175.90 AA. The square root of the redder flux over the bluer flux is 1.06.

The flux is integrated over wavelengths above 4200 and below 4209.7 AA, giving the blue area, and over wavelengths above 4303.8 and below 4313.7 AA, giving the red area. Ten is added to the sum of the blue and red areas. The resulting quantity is 23.07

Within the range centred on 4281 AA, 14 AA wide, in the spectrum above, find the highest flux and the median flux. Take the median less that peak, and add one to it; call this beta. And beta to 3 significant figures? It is 0.941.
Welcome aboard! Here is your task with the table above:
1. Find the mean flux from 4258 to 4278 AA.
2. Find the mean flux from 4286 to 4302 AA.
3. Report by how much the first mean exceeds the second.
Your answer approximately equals -0.011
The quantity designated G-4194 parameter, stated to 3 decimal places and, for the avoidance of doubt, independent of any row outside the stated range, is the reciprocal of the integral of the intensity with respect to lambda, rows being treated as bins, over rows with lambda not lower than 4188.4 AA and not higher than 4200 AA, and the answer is 0.125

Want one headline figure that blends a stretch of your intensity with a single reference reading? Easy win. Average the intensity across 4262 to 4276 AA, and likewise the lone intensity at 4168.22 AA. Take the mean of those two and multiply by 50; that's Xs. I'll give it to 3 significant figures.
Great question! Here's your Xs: 35.6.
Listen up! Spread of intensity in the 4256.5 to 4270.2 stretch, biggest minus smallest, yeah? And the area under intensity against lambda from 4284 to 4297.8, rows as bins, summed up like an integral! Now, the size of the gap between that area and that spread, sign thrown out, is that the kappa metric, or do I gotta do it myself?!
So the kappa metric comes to 10.2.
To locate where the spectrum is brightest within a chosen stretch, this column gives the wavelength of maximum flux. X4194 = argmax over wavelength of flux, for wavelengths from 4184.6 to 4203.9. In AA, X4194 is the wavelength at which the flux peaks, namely 4195.18 AA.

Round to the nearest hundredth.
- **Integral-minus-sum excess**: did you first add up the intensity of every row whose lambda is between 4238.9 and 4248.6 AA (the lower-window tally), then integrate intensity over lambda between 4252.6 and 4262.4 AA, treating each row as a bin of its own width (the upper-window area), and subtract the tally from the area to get 3.57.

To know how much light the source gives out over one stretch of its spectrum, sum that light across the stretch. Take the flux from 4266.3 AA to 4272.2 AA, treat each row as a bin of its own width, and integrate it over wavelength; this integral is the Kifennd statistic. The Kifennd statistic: 4.3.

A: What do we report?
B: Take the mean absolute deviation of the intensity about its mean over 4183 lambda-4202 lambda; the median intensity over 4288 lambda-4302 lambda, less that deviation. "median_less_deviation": 0.693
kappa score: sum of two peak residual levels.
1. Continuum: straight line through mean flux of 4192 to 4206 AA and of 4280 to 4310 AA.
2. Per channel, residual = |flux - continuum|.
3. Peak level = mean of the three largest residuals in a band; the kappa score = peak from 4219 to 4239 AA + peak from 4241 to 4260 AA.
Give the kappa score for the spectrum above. 0.102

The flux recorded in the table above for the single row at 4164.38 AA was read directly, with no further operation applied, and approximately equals 0.6615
